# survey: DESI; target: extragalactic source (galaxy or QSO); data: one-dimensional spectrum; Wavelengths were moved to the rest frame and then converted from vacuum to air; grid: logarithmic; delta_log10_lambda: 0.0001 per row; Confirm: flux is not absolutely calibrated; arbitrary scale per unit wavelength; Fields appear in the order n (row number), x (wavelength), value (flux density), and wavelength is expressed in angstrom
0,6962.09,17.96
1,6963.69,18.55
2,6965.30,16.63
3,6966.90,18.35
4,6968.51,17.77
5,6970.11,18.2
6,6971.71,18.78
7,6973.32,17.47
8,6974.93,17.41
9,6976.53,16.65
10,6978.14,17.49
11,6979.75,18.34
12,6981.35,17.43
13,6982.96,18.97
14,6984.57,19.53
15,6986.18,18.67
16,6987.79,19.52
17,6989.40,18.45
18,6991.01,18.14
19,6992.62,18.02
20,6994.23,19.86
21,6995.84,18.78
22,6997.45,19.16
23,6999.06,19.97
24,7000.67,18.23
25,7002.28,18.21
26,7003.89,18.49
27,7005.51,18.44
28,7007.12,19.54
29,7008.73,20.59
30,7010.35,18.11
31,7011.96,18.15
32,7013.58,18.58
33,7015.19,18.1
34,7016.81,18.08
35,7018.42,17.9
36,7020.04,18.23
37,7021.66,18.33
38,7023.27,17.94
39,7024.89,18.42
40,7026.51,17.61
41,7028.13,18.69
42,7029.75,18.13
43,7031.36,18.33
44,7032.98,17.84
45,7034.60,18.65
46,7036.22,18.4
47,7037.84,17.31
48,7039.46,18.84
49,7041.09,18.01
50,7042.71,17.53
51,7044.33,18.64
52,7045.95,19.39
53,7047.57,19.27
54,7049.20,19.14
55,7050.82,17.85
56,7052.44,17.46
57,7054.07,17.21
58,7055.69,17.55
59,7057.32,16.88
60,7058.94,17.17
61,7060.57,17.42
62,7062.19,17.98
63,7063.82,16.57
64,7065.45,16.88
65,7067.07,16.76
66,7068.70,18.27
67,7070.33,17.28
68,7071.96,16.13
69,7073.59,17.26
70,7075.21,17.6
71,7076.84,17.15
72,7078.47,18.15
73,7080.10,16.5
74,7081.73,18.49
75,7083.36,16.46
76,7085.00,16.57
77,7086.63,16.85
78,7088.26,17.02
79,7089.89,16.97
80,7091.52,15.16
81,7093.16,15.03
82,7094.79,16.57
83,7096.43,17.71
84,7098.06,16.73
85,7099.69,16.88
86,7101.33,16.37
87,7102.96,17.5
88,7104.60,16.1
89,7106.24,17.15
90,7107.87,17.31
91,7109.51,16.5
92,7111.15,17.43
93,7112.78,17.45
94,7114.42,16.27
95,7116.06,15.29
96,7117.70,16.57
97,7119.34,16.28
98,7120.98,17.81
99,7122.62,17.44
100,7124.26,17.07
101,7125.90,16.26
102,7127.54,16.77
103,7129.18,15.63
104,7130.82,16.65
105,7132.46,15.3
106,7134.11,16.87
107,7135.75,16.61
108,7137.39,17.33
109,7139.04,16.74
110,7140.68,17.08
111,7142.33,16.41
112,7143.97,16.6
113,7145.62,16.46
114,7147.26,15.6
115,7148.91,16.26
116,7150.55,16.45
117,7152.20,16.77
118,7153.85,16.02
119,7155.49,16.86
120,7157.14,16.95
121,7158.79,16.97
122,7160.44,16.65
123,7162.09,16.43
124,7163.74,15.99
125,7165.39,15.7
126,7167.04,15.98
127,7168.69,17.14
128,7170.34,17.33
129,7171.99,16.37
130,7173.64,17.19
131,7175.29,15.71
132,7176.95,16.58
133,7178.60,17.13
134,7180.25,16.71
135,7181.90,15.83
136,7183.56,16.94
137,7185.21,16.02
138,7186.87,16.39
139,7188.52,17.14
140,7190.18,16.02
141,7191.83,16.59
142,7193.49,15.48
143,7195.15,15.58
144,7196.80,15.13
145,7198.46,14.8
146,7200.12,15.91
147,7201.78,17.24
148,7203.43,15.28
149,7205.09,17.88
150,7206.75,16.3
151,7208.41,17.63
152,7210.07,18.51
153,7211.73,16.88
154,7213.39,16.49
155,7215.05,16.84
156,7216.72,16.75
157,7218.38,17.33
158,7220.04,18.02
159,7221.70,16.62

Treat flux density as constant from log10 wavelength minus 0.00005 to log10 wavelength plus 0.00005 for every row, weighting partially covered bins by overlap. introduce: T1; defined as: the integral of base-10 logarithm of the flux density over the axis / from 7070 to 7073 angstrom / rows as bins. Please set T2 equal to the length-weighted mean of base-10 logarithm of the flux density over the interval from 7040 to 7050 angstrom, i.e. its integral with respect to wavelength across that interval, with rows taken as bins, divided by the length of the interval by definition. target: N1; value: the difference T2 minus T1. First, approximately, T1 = 4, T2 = 1.27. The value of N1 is -2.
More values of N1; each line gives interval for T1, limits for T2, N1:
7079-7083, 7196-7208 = -4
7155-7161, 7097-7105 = -6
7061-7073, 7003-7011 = -14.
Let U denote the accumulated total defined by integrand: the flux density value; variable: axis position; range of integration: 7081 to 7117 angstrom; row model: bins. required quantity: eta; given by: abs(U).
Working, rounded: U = 602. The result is 602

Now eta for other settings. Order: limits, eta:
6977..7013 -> 674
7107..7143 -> 601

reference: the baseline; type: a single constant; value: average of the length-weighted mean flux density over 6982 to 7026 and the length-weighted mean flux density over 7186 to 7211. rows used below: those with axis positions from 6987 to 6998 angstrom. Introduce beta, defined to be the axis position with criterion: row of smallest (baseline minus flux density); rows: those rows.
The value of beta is 6994.23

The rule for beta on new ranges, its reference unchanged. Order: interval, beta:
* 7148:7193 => 7170.34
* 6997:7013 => 7008.73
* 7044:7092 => 7045.95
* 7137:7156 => 7137.39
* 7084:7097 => 7096.43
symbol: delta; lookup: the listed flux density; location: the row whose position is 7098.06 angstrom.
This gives 16.73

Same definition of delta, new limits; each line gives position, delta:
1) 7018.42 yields 17.9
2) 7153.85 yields 16.02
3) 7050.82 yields 17.85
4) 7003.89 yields 18.49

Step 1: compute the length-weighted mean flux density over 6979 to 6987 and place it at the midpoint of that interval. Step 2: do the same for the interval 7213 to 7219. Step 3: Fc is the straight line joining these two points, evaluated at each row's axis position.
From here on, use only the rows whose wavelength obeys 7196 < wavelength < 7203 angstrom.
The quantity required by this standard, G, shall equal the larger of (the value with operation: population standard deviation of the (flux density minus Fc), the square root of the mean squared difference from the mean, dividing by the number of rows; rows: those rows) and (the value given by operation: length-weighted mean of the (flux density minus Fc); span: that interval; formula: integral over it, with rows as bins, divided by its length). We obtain 1.0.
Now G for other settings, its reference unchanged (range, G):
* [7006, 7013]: 1.0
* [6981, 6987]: 0.8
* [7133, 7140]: 0.3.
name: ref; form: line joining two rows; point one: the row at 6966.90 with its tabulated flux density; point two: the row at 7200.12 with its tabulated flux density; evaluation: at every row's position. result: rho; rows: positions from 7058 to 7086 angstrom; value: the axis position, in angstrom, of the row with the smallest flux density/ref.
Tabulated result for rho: 7071.96 angstrom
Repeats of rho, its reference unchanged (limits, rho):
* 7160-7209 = 7198.46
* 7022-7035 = 7026.51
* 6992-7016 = 6992.62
